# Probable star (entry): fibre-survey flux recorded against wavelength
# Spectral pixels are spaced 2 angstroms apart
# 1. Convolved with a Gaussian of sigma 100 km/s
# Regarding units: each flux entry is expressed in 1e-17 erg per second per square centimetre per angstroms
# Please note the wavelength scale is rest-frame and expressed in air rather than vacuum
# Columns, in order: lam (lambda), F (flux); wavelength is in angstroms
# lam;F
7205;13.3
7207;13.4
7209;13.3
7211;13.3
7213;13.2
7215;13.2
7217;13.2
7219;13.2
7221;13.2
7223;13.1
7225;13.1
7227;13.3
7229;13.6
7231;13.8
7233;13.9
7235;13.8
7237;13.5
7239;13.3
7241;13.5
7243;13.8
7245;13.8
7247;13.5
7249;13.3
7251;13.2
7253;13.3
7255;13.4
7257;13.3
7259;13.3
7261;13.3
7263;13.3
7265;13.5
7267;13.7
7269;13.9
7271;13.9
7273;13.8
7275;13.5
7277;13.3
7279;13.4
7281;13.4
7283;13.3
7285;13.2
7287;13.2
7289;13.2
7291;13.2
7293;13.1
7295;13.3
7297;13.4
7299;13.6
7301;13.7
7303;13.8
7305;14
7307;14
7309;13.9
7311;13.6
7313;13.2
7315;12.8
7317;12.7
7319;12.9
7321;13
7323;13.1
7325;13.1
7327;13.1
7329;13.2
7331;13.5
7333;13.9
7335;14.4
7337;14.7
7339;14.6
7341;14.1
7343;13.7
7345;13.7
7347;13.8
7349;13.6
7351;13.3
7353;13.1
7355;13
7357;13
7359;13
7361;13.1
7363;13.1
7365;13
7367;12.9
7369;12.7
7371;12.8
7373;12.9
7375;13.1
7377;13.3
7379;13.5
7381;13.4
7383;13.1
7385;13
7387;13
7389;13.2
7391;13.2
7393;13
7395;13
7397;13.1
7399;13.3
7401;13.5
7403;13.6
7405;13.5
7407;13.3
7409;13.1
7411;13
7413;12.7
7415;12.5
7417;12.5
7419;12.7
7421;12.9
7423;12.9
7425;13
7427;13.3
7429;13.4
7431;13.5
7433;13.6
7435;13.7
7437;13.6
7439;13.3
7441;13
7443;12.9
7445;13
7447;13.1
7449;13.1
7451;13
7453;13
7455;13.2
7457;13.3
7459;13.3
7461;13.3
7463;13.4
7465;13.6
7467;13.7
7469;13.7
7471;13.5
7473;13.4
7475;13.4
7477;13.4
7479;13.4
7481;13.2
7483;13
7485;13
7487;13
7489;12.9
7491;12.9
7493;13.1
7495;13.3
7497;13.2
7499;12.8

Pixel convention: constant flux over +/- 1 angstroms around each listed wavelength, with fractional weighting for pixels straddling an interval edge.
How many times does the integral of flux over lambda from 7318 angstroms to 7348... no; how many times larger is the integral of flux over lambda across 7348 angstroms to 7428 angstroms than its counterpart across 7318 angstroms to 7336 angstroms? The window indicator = 4.35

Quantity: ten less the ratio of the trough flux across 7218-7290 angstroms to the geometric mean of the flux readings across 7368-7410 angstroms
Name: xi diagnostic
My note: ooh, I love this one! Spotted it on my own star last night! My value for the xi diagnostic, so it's 9.005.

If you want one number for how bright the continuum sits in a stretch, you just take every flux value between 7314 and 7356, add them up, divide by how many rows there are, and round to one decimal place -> 13.5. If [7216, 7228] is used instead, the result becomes 13.2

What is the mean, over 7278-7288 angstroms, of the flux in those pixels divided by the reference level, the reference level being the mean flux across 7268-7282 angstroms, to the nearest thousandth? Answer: 0.978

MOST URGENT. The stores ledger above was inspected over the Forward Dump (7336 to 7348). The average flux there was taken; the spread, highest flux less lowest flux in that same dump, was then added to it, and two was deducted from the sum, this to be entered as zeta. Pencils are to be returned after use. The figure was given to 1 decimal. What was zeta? 13.1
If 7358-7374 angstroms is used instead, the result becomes 11.3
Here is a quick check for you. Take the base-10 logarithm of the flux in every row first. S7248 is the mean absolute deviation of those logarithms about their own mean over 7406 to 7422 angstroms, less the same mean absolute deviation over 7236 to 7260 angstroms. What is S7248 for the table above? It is 0.0030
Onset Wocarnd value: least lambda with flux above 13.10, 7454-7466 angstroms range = 7455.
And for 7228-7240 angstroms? 7229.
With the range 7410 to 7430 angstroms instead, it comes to 7427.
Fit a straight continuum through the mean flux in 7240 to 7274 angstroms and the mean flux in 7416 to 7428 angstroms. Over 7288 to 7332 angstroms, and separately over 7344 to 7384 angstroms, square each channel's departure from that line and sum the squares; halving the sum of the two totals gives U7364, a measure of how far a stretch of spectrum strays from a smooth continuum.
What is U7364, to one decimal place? 2.2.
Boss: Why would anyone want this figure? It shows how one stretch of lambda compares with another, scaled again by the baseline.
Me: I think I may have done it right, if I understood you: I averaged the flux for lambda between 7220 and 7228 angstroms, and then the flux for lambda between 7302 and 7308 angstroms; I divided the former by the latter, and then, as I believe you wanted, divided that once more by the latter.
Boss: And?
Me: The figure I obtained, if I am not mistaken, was 0.0679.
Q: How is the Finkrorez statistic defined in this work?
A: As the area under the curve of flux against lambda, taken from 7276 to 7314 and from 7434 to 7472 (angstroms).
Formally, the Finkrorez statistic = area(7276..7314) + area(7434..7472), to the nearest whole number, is 1017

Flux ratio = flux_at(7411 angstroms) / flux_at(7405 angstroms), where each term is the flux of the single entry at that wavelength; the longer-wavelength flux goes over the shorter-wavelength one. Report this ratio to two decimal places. 0.96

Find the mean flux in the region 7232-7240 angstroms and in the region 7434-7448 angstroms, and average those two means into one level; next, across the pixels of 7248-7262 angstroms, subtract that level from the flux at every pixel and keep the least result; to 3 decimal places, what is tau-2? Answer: -0.227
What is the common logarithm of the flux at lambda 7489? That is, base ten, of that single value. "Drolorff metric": 1.11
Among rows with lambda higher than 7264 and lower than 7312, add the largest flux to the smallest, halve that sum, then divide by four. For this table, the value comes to 3.39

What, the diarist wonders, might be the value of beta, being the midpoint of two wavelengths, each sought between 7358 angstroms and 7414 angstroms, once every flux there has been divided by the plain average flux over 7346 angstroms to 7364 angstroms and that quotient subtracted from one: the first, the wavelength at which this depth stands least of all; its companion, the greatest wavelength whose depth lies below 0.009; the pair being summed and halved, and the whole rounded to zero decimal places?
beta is 7405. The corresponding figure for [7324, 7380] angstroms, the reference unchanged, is 7358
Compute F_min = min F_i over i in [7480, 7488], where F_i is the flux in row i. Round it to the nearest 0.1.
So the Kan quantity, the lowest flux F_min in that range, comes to 13.0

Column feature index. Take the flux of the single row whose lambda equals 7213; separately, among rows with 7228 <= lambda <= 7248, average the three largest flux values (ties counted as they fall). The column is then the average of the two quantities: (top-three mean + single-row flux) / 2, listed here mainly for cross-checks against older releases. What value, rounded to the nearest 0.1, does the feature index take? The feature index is 13.5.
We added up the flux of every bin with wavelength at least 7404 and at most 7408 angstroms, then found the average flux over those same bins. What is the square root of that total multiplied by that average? 19.0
